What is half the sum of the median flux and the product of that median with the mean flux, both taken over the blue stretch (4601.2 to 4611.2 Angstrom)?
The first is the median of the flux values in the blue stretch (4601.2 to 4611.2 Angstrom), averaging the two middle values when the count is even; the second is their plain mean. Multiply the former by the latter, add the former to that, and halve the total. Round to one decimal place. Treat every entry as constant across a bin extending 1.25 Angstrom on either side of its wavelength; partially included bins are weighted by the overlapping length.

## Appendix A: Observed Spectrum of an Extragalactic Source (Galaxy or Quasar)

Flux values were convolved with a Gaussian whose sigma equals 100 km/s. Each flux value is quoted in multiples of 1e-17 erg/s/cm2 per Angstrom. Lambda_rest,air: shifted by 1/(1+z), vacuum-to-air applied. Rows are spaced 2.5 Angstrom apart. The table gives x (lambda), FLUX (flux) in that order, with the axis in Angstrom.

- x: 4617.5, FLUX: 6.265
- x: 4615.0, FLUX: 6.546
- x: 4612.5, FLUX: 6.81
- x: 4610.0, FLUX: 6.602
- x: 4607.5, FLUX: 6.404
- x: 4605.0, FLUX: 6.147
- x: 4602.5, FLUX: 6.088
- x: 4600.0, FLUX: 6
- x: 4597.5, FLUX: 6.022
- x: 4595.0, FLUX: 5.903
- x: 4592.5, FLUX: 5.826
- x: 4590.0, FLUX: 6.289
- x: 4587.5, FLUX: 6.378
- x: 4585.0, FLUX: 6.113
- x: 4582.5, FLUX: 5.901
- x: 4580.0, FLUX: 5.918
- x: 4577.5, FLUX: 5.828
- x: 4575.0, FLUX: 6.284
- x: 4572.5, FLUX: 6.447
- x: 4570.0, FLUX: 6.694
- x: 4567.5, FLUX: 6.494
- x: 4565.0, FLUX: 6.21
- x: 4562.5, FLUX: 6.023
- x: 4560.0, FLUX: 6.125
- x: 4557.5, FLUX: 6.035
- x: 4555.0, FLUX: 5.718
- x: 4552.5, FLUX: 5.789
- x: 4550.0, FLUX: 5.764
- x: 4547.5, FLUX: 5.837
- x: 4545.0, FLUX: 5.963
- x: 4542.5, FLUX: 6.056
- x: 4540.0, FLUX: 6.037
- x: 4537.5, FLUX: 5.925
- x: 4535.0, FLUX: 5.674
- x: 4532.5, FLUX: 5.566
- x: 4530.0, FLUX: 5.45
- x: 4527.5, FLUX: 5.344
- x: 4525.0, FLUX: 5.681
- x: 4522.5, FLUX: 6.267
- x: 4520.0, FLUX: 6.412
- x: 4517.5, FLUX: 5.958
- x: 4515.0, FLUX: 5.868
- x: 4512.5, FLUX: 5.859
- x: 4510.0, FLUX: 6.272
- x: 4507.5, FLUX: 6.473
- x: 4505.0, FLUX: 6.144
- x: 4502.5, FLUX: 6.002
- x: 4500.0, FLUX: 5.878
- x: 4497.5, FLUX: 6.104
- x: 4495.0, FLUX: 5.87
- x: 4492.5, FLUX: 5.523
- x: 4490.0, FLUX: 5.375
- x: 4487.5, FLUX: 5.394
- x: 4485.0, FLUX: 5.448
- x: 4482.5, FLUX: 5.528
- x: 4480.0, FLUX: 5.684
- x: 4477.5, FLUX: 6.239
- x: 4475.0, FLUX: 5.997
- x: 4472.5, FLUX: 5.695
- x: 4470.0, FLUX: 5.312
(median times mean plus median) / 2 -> 22.9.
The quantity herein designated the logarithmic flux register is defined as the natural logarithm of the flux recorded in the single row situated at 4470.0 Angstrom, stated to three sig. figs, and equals 1.67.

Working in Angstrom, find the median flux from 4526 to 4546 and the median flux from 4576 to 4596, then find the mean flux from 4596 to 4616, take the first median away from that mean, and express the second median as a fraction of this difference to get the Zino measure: 11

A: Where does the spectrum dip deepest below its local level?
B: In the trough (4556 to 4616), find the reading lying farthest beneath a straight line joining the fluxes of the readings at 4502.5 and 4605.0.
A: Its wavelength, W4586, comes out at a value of 4592.5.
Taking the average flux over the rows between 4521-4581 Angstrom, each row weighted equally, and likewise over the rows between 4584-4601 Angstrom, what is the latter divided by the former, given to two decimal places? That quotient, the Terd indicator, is 1.02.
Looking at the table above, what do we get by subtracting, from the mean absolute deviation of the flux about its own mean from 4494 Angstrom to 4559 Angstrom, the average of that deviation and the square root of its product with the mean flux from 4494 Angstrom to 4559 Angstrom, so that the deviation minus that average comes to -0.449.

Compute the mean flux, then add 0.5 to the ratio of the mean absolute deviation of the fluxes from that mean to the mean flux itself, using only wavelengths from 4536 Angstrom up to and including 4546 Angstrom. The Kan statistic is 0.509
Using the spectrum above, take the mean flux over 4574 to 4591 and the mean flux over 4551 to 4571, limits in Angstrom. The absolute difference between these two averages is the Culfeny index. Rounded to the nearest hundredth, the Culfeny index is 0.03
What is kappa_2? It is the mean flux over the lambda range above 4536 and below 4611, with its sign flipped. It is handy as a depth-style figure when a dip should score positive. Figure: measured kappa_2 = -6.09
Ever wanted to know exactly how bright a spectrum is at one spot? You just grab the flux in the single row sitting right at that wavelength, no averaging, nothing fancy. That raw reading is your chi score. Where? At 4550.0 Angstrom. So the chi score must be 5.764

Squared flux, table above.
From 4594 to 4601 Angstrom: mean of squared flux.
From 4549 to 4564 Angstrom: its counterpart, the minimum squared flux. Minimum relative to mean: 0.92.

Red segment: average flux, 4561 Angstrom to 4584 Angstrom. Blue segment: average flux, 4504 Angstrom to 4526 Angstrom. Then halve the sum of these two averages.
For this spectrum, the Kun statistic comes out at 6.15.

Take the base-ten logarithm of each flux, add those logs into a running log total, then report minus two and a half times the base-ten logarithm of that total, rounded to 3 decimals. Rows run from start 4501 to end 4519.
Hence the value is -1.848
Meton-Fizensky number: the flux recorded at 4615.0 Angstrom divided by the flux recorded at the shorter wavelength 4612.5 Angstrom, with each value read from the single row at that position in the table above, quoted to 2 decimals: 0.96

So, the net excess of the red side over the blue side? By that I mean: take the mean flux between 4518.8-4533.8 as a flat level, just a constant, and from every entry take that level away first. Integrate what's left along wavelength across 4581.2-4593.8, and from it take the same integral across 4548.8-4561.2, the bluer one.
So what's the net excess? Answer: 2.7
